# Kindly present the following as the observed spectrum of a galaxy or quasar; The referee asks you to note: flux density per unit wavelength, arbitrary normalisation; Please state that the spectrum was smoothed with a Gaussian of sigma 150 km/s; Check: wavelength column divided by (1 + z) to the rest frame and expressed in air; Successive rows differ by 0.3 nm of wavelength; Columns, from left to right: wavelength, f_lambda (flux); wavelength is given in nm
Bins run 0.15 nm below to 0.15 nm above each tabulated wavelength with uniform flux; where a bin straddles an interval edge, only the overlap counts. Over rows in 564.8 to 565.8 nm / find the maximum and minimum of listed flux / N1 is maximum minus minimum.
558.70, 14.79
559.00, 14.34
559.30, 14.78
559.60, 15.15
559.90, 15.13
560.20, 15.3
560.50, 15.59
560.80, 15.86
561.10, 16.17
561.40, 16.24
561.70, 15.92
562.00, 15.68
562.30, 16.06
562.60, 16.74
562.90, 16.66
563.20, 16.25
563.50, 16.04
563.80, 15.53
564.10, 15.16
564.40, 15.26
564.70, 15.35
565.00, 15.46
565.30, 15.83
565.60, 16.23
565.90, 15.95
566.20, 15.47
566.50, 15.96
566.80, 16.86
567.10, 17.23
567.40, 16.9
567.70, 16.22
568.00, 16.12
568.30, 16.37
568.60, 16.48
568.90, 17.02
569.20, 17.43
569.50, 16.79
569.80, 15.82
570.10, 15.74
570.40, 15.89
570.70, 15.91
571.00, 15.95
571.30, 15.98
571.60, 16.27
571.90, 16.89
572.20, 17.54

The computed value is 0.8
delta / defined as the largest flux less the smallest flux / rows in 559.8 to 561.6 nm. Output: 1.11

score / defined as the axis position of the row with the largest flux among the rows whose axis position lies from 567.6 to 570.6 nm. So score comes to 569.20 nm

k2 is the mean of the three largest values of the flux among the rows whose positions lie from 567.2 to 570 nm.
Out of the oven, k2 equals 17.1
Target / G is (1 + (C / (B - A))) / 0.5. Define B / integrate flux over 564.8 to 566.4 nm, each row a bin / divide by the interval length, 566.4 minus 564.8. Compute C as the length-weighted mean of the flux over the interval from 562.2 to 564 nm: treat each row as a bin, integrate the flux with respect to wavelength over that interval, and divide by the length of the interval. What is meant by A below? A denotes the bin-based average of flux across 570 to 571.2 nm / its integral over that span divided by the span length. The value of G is -313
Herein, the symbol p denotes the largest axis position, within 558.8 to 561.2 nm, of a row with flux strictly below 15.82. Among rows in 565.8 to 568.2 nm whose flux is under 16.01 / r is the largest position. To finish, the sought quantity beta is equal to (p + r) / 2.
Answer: 563.50 nm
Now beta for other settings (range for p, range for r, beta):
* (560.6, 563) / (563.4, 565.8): 563.65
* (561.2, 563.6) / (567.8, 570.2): 566.05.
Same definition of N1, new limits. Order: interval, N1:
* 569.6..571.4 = 0.2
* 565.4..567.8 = 1.8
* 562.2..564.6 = 1.6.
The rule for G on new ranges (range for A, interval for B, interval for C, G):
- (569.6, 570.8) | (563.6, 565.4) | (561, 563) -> -72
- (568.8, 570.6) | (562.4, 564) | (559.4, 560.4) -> -141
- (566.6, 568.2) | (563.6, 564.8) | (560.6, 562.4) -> -23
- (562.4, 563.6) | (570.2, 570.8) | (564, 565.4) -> -55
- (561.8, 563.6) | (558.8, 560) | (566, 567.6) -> -22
